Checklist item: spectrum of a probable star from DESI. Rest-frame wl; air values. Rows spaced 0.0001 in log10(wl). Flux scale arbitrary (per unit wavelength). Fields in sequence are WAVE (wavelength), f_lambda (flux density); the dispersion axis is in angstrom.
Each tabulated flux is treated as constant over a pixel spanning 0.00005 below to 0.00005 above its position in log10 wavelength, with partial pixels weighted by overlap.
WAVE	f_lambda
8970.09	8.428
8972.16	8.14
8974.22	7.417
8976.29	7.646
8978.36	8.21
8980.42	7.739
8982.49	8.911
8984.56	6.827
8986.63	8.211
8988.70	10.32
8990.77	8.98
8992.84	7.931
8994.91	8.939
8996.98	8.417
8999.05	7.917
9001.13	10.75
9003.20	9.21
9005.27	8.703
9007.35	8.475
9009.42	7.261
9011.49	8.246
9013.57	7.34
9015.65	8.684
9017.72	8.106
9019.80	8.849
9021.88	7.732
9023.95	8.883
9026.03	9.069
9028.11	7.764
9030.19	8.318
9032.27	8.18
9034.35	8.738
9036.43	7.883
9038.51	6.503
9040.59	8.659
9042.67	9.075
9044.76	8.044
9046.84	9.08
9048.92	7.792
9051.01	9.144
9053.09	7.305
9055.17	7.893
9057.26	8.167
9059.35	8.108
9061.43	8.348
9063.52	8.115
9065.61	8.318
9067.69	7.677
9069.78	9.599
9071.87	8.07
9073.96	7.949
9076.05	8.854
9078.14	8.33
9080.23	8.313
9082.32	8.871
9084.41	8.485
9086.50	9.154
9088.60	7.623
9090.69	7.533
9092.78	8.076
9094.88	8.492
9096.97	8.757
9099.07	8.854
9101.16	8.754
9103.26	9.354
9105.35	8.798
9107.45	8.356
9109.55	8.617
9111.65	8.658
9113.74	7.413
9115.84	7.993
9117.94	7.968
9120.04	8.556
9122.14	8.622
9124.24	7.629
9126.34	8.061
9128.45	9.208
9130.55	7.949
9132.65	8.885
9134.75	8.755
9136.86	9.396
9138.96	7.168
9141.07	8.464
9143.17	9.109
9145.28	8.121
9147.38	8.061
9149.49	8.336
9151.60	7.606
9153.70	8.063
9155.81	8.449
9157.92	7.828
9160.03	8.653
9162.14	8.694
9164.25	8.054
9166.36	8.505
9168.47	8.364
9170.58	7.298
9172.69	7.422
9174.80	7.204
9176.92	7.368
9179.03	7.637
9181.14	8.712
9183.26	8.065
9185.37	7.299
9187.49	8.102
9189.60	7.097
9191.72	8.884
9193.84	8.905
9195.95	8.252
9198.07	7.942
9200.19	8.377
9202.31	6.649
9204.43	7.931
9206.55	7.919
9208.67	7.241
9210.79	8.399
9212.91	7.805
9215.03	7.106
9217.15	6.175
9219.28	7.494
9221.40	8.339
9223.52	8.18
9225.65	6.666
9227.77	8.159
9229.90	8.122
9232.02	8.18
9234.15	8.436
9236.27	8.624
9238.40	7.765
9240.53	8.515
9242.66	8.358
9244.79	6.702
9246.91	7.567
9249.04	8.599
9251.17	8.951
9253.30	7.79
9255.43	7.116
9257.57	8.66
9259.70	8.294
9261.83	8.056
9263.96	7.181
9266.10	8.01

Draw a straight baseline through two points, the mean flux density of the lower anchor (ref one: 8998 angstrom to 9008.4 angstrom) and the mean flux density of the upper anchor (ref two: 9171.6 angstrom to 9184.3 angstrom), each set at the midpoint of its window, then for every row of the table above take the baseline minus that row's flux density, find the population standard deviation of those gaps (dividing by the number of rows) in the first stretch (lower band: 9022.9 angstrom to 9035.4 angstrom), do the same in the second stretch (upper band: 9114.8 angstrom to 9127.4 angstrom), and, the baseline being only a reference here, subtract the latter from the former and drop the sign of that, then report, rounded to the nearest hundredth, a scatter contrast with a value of 0.09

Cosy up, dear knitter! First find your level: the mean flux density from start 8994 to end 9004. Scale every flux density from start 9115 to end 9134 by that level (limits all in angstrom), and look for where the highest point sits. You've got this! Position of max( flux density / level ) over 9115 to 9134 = 9128.45 angstrom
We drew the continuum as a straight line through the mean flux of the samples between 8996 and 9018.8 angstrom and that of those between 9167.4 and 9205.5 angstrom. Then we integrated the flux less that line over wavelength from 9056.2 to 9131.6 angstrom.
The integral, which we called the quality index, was 15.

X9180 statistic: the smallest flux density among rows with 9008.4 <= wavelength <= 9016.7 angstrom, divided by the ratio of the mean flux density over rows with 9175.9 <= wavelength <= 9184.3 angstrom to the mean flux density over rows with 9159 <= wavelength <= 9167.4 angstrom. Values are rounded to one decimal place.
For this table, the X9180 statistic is 7.7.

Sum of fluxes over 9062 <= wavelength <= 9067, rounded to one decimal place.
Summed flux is 16.4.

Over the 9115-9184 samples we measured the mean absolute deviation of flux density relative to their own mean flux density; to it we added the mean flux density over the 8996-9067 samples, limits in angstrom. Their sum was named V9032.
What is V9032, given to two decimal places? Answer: 8.80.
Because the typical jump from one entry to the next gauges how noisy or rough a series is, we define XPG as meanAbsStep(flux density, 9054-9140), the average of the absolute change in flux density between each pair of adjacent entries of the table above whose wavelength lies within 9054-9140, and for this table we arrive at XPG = 0.59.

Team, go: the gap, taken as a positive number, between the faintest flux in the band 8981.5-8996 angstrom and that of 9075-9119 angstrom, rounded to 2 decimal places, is 0.59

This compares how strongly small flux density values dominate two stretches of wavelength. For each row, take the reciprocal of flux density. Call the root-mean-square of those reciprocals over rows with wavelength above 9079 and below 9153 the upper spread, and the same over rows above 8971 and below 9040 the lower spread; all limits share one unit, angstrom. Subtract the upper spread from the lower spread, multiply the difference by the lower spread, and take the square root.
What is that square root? 0.017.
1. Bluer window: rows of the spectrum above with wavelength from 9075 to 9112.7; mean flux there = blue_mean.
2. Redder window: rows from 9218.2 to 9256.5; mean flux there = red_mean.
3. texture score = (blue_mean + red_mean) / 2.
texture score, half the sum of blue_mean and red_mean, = 8.26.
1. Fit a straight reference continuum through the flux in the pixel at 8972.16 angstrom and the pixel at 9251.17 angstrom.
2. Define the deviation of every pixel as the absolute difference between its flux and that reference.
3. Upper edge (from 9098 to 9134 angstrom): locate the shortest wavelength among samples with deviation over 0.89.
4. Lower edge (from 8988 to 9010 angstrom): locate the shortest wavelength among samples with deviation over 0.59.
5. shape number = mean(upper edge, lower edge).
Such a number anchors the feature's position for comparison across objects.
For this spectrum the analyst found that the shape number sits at 9051.2 angstrom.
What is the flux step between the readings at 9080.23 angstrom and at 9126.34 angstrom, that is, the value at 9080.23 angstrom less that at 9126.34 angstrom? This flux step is 0.3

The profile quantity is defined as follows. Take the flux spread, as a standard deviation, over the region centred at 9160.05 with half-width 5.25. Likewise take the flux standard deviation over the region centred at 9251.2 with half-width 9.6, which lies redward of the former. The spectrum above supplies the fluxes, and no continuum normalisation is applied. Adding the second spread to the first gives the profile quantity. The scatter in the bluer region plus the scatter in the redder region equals 1.1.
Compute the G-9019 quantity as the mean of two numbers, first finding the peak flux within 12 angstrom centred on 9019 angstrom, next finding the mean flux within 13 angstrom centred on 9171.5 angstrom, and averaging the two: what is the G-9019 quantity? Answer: 8.29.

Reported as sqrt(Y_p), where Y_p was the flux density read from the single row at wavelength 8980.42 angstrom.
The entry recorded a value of 2.78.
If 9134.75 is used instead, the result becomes 2.96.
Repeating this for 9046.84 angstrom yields 3.01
